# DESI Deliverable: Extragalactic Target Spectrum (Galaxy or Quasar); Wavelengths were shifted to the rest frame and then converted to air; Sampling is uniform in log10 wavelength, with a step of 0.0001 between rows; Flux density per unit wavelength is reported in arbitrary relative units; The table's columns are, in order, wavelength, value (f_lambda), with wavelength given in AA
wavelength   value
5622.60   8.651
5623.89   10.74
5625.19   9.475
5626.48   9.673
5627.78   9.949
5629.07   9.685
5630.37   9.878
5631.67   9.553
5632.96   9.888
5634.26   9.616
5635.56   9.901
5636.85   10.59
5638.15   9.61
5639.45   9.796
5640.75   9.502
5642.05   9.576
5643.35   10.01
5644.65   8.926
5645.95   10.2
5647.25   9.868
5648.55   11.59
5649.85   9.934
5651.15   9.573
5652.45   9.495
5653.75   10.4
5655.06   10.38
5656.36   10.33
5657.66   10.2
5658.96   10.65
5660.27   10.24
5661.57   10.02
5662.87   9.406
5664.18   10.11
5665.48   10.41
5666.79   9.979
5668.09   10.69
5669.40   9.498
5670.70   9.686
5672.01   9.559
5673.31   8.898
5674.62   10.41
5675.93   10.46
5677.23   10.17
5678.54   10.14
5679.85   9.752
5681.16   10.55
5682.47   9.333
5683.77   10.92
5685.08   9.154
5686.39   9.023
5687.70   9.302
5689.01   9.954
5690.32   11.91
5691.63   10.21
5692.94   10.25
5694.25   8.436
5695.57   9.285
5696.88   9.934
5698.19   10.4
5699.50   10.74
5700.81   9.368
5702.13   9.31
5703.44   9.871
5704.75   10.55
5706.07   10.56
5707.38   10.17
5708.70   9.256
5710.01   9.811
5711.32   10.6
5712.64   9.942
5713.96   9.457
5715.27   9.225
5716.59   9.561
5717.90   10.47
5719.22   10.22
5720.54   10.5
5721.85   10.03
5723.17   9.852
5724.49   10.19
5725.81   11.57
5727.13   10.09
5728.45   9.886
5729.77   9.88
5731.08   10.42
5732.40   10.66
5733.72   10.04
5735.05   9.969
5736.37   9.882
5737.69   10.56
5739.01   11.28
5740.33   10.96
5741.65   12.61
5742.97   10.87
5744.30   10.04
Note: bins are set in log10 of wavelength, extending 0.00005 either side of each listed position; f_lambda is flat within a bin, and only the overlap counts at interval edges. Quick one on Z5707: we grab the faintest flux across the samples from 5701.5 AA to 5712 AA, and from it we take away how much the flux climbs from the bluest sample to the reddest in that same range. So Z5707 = 8.0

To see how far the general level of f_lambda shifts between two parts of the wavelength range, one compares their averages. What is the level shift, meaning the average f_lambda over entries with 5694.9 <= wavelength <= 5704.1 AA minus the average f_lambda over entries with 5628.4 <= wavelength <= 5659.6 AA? -0.12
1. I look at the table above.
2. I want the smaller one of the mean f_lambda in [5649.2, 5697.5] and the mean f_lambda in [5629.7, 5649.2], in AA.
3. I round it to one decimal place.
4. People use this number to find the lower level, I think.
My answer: 9.9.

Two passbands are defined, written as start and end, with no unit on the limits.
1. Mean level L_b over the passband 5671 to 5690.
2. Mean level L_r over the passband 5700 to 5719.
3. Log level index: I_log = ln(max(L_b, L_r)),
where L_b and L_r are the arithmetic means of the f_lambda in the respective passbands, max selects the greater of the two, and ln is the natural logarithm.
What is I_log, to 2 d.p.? 2.29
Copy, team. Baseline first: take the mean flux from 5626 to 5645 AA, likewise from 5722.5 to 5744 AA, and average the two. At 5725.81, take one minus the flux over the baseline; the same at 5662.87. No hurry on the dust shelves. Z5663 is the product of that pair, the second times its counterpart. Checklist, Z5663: -0.010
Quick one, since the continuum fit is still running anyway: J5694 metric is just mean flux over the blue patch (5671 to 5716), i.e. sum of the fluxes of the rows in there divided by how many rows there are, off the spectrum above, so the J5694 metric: 9.9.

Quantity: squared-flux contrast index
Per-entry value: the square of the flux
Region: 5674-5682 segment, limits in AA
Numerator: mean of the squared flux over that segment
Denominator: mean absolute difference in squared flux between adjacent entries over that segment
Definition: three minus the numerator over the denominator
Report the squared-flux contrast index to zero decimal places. -14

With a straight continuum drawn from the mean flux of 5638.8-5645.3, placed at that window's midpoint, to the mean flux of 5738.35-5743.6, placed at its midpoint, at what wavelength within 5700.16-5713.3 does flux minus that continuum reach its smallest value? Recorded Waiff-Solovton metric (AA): 5708.70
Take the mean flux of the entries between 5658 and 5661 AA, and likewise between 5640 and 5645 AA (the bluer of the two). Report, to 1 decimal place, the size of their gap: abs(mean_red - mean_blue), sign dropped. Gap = 0.9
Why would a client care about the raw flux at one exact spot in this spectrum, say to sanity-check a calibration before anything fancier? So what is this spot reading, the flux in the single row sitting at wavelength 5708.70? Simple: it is 9.256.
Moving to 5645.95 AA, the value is 10.2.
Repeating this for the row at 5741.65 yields 12.61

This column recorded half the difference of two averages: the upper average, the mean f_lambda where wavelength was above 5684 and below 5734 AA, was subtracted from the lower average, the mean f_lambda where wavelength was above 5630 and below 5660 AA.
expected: -0.01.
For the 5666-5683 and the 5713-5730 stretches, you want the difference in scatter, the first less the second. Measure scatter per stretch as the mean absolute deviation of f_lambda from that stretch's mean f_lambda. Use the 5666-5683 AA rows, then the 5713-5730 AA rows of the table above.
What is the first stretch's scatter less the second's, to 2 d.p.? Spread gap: 0.04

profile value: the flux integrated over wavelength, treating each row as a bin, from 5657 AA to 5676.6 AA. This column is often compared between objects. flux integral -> 196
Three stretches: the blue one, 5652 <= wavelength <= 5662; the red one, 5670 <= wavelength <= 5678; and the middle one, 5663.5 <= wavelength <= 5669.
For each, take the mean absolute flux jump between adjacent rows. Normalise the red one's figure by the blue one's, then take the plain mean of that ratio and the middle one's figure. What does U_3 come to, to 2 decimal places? 1.09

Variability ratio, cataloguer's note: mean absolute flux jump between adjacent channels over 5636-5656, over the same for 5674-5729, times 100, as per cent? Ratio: 100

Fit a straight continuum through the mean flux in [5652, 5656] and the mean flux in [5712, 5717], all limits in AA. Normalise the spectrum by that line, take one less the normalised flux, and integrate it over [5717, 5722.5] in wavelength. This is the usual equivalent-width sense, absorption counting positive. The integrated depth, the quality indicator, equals -0.45 AA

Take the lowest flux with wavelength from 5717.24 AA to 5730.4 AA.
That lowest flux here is 9.852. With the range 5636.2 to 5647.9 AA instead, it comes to 8.926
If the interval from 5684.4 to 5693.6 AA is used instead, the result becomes 9.023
